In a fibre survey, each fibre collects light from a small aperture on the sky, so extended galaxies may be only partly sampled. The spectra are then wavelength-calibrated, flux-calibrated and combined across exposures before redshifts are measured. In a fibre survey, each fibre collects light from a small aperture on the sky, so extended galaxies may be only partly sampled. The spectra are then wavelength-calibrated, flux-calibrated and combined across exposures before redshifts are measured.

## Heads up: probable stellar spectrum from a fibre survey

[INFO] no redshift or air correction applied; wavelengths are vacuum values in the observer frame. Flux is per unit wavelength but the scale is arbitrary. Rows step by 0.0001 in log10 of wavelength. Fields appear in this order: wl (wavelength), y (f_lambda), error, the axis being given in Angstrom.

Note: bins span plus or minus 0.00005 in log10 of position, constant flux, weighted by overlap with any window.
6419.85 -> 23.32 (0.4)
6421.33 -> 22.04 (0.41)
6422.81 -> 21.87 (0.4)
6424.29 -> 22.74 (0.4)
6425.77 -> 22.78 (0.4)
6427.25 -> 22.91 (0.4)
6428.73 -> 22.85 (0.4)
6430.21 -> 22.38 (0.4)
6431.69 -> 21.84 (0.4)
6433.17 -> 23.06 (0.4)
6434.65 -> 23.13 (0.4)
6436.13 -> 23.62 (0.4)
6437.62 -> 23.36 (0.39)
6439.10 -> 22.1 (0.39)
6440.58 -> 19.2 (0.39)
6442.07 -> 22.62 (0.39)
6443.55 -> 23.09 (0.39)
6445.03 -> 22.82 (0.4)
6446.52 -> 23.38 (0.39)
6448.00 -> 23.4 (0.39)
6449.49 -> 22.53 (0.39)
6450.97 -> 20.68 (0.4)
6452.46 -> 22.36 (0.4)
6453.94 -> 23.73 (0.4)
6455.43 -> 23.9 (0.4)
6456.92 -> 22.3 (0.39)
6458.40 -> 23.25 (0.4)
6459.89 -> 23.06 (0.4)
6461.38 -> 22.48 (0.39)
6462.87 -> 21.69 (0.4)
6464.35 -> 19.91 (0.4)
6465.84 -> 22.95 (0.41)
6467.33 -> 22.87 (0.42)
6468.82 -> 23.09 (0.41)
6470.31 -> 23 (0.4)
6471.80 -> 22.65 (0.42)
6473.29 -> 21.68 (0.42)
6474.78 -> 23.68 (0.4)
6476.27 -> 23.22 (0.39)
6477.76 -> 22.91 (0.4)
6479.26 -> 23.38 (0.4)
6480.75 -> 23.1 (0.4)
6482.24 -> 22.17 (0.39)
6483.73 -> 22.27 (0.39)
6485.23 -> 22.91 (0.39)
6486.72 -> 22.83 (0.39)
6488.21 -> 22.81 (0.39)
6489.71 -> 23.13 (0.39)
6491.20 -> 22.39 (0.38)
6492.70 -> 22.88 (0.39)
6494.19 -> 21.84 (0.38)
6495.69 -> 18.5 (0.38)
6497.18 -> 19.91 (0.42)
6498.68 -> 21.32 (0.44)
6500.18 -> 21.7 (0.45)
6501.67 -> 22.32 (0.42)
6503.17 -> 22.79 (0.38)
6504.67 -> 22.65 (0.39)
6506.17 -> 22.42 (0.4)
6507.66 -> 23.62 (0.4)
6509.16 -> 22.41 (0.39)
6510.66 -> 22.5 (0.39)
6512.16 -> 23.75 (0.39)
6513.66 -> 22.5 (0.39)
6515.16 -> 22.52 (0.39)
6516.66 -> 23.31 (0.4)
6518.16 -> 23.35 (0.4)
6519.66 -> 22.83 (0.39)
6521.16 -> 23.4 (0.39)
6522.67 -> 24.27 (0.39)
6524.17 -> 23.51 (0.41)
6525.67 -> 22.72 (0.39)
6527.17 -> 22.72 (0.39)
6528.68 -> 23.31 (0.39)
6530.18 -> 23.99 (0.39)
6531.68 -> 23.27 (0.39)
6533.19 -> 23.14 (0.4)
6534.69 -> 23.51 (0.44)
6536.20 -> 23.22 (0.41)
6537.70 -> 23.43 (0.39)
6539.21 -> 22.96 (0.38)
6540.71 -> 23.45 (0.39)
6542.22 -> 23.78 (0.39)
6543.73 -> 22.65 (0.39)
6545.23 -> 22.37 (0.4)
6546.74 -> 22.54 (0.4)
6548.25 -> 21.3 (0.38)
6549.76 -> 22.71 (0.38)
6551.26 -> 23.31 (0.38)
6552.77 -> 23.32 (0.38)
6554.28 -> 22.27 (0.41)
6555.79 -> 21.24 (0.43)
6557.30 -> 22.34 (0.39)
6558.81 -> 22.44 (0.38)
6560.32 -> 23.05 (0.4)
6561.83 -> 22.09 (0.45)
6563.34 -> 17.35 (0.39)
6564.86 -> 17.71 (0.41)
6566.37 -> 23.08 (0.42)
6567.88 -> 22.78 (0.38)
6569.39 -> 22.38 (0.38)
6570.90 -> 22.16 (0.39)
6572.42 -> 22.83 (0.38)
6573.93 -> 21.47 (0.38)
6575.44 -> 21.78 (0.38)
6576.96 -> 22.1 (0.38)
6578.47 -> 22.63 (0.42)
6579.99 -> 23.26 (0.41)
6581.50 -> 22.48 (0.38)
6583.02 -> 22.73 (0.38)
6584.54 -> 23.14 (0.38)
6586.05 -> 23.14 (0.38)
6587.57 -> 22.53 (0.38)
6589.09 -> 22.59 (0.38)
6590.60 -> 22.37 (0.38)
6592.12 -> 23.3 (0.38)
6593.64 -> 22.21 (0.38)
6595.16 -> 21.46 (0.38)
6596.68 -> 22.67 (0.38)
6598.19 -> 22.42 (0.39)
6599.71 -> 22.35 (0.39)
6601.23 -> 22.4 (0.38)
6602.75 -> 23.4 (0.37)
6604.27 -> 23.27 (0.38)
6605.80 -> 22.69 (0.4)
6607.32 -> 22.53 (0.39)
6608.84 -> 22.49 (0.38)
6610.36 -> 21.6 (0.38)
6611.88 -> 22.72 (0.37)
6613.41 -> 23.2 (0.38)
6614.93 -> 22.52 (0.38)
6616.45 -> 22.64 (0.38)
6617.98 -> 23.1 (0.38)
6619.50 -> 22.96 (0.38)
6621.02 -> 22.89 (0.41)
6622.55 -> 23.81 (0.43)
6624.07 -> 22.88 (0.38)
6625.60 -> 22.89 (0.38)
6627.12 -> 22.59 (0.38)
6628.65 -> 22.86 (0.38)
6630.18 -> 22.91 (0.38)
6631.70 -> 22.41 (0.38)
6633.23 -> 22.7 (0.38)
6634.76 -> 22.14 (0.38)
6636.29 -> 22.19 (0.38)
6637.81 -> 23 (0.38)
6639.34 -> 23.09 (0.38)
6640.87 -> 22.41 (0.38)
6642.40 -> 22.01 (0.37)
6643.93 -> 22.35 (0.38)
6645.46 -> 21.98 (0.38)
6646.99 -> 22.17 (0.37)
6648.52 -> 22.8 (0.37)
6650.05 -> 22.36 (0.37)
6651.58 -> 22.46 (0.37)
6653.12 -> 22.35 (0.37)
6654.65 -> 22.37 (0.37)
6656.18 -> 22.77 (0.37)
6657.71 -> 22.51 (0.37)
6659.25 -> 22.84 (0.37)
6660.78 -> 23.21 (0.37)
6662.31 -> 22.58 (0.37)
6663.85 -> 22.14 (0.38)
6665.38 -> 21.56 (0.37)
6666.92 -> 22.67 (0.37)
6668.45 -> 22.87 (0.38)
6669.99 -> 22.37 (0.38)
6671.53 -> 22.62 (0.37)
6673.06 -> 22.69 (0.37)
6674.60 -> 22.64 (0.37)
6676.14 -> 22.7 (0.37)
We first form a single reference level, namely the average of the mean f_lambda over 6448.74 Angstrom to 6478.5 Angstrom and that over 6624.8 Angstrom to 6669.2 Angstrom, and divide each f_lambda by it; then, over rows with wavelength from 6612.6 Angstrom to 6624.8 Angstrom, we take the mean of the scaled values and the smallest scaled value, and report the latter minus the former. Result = -0.02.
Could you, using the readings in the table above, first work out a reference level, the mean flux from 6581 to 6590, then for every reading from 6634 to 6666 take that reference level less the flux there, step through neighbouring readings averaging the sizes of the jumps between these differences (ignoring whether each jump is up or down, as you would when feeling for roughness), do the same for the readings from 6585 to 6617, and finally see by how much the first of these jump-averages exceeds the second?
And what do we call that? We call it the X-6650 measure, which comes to -0.2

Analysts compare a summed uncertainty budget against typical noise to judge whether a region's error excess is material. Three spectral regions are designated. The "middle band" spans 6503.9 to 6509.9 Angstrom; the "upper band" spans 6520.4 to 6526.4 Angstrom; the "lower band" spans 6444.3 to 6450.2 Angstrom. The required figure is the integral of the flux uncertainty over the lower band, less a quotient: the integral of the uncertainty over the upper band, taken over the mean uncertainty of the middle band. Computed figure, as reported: -3.68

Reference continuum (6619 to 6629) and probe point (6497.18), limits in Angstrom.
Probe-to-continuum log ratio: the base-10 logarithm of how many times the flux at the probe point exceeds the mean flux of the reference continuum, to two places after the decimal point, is -0.06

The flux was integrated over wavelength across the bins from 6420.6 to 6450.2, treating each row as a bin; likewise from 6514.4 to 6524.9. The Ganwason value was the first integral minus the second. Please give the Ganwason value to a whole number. 424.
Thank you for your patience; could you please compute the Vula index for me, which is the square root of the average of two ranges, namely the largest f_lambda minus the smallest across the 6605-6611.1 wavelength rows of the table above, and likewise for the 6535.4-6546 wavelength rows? 1.1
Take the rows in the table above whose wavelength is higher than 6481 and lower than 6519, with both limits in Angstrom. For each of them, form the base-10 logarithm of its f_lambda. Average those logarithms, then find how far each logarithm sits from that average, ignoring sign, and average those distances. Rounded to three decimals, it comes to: 0.014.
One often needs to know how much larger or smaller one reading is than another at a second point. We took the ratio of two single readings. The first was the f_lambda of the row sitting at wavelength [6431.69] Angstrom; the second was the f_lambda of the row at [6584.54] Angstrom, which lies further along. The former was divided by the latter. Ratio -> 0.94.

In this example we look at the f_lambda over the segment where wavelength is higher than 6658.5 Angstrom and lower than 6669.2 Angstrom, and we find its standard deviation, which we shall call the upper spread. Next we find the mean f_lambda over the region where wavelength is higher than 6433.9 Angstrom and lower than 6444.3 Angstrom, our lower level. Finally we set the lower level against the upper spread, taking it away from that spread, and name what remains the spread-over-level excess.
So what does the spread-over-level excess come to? -21.9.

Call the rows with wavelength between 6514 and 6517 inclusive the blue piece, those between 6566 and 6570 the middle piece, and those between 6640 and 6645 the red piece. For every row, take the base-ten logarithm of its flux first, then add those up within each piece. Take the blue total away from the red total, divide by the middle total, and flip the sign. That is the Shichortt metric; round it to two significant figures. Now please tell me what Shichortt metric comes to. -0.32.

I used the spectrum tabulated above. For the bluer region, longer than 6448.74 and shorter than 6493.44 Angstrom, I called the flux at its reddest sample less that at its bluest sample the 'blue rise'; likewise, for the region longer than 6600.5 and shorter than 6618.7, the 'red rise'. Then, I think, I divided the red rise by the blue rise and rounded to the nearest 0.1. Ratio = 2.0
